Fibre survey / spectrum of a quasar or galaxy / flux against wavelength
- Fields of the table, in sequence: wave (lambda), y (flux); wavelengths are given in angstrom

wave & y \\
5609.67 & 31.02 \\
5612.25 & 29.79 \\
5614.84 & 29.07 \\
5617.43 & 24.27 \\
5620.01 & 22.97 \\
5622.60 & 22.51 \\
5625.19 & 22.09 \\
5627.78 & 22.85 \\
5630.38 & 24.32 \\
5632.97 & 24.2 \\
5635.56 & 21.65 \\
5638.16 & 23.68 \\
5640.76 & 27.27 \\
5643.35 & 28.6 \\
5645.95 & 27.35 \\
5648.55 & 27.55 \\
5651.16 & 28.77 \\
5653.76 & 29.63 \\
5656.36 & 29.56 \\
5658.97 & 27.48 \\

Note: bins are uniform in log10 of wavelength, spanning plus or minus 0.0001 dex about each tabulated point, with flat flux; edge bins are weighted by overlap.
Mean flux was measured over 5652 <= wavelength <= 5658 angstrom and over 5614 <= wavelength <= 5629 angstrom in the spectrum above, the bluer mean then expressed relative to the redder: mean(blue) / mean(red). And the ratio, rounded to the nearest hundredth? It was 0.81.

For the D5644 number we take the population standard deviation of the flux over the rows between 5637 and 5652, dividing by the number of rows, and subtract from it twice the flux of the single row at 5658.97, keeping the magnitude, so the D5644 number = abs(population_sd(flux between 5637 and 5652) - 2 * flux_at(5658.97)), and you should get 53.3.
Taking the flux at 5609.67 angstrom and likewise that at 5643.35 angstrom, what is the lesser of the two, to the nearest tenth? 28.6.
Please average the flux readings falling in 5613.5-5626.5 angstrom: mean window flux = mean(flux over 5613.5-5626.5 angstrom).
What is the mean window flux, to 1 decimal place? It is 24.2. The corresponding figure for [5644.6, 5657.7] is 28.6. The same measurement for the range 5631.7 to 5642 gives 24.2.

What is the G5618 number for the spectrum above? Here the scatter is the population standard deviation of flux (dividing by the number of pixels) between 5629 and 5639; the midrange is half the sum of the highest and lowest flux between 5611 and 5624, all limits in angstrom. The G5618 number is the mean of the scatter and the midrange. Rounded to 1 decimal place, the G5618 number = 13.6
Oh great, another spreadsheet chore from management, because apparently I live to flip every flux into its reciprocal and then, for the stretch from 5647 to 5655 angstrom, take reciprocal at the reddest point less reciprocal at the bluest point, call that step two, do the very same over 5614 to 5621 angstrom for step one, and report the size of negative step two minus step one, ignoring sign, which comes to 0.007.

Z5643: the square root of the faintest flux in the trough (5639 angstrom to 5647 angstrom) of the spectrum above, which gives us 5.22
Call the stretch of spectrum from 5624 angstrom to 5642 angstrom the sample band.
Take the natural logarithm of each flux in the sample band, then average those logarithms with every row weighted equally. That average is 3.16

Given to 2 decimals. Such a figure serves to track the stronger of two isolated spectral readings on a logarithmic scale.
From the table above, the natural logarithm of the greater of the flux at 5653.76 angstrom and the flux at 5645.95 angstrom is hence 3.39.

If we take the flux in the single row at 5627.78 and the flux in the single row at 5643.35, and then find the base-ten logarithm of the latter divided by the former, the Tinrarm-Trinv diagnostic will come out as 0.097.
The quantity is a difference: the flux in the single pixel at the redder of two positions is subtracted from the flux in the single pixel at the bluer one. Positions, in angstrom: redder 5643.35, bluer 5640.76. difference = -1.3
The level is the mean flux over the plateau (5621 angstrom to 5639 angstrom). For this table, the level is 23.0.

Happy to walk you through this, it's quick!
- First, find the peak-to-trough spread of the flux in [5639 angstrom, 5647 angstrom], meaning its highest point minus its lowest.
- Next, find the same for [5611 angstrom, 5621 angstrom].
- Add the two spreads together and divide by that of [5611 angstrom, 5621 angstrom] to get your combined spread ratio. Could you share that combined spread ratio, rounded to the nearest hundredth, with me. 1.20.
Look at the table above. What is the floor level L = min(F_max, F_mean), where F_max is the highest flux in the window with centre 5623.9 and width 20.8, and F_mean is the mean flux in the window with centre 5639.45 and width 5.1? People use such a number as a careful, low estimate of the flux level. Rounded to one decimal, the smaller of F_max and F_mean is 25.5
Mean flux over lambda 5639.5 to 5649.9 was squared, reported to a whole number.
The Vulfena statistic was 767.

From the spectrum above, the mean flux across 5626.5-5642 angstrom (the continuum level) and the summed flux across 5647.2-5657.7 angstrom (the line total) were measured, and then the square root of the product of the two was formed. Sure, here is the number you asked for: 53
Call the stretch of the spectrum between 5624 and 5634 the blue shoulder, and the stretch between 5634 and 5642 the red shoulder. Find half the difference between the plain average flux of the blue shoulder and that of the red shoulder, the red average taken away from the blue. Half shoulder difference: -0.4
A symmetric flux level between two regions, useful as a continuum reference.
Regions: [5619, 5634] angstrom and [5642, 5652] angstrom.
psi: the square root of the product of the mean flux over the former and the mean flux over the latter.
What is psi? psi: 25.5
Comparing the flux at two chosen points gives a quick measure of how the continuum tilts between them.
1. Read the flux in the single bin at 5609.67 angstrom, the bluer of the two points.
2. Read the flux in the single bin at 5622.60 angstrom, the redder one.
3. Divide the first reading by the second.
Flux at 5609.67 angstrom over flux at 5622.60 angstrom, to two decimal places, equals 1.38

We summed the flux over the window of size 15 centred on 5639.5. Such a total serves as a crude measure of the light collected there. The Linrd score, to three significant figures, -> 153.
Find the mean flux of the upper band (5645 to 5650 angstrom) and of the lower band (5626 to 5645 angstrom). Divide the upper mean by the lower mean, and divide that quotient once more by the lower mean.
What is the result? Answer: 0.045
